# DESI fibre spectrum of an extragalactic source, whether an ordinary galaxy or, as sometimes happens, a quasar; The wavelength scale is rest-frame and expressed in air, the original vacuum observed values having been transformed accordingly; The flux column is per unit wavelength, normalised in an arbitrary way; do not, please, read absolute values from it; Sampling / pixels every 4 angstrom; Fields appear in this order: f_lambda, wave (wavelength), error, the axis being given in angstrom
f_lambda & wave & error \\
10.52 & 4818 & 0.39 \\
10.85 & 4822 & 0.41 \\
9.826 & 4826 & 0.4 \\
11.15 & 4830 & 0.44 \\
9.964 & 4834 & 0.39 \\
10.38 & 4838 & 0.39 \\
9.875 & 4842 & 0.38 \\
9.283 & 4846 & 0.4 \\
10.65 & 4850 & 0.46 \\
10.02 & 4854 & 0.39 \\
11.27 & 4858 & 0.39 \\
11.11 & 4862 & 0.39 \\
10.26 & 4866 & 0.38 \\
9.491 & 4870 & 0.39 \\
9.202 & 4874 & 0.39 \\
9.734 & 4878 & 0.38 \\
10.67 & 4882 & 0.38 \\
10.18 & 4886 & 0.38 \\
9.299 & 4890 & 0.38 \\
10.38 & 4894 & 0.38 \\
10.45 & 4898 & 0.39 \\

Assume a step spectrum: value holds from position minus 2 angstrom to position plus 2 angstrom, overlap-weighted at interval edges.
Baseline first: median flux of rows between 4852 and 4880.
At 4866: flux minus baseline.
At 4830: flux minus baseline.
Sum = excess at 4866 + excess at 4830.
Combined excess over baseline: 1.4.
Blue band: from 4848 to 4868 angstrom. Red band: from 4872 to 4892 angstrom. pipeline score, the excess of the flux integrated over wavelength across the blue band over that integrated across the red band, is 17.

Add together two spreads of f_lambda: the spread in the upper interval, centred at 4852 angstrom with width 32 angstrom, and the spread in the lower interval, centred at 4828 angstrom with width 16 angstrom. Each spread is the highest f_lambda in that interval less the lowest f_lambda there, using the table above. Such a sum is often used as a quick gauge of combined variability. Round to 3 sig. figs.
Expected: 3.31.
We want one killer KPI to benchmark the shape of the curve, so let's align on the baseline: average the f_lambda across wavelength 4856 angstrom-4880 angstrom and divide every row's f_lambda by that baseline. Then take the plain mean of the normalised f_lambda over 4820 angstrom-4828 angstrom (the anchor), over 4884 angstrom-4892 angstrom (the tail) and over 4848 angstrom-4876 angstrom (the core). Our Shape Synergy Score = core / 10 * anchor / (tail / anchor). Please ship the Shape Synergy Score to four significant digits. 0.1090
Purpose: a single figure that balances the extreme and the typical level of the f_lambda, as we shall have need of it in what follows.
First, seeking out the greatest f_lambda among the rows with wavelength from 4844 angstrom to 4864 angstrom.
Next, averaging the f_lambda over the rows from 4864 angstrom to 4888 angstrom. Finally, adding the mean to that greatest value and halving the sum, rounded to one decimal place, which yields 10.6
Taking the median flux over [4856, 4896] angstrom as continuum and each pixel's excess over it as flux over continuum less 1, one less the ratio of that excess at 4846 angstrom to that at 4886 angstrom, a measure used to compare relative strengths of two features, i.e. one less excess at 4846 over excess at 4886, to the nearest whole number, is -22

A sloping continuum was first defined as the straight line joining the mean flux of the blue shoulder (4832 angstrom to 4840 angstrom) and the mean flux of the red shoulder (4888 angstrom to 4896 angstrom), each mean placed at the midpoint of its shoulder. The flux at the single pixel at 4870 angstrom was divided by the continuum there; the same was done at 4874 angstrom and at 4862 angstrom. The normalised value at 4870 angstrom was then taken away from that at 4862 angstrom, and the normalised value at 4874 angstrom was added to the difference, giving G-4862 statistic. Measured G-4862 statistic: 1.08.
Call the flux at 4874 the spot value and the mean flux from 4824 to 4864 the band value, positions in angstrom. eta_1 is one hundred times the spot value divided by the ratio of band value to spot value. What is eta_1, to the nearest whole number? 818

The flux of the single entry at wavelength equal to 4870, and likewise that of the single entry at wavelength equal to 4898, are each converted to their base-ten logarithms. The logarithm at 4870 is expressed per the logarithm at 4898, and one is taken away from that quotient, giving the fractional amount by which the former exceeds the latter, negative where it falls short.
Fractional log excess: -0.041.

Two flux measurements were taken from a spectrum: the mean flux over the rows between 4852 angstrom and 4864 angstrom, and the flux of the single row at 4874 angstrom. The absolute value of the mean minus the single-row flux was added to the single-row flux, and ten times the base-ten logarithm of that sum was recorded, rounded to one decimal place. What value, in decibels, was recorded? 10.3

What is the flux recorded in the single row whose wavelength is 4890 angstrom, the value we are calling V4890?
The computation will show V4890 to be 9.299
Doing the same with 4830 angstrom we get 11.15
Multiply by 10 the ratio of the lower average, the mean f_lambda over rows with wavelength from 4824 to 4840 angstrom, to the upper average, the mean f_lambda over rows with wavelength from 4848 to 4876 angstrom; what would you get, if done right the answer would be 10.0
